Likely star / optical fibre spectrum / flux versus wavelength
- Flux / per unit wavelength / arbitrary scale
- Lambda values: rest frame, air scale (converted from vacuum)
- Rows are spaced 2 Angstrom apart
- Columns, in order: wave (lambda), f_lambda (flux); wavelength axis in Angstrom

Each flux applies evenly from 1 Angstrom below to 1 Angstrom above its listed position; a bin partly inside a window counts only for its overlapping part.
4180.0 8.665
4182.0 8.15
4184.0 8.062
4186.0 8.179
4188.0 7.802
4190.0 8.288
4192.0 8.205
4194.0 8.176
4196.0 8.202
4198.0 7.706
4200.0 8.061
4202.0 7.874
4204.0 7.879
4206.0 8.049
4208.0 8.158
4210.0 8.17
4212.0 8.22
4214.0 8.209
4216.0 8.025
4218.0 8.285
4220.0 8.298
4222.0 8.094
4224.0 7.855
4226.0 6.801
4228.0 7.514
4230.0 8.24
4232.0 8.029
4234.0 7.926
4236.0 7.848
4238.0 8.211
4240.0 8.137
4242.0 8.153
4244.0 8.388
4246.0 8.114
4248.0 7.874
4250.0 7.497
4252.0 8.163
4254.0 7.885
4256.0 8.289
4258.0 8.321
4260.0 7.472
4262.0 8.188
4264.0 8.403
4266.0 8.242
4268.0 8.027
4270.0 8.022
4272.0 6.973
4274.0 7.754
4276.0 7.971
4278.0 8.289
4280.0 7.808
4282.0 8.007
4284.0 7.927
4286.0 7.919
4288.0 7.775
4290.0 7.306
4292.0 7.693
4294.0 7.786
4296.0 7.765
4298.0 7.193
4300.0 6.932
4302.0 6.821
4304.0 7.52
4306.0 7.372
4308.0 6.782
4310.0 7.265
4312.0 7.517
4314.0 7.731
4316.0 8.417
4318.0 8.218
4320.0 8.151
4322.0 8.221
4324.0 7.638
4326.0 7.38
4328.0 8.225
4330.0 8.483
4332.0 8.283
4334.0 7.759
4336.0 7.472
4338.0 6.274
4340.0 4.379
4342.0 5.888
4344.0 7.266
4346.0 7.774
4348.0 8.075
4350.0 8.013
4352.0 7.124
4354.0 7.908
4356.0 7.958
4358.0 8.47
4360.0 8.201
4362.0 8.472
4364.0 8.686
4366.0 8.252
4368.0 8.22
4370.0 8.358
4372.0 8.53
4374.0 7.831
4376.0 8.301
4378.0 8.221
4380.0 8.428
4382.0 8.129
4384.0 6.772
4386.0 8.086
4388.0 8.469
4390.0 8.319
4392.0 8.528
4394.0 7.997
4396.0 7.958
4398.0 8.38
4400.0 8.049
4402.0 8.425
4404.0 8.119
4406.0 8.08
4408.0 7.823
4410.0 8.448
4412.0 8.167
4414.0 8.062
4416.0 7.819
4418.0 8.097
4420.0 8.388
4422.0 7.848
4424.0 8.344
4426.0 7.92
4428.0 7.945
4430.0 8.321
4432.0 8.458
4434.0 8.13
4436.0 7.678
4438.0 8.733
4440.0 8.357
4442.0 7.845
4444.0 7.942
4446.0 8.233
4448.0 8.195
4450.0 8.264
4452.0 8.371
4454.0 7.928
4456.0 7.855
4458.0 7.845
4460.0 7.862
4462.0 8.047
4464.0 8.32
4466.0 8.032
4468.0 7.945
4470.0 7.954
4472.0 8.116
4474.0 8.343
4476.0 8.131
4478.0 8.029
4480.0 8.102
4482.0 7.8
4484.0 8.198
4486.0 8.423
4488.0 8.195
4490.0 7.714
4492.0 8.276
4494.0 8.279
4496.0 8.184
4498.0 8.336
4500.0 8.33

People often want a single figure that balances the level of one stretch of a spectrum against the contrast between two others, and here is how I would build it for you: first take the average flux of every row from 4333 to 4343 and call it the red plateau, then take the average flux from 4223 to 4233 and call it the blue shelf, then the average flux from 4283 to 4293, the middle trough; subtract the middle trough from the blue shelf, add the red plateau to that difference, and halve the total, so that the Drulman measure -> 3.16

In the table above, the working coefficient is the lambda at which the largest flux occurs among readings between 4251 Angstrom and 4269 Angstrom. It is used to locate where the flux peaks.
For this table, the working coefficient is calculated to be 4264.0 Angstrom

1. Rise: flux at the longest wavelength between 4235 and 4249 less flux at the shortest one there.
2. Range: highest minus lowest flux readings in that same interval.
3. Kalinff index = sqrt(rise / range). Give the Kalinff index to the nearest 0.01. 0.22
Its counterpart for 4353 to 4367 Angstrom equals 0.66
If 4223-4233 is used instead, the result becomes 0.35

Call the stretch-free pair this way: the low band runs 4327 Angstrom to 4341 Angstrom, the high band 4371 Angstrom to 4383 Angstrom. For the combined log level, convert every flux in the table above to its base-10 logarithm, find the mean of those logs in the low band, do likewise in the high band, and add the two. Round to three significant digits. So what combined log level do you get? 1.77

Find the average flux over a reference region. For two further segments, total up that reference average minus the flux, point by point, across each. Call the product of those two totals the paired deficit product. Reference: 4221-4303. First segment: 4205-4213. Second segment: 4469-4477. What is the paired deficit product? 1.4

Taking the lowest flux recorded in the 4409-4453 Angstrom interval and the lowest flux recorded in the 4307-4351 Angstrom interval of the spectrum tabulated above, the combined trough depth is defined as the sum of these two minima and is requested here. 12.1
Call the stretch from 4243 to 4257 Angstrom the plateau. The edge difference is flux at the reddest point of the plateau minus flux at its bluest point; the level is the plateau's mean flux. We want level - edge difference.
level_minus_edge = 8.129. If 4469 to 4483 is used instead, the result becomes 8.222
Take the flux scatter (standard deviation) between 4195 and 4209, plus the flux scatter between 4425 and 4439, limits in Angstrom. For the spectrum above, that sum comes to 0.5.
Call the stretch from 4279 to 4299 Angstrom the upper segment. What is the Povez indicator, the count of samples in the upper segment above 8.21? 0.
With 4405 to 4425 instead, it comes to 3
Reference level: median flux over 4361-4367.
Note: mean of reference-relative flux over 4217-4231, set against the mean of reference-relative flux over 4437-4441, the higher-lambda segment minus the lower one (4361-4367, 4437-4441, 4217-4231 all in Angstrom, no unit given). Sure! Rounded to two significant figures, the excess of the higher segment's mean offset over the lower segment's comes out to 0.68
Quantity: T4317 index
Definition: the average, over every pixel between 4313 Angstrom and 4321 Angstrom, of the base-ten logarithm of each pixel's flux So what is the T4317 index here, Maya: 0.910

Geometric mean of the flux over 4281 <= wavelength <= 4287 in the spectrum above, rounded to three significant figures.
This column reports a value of 7.95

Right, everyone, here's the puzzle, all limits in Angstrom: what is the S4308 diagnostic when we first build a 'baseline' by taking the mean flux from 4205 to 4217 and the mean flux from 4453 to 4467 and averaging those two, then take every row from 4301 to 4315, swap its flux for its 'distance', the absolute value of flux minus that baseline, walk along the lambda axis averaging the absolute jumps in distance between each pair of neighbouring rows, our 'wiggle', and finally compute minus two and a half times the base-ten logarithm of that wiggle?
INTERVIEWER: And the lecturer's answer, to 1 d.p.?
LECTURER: 1.0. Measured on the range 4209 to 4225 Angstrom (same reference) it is 2.4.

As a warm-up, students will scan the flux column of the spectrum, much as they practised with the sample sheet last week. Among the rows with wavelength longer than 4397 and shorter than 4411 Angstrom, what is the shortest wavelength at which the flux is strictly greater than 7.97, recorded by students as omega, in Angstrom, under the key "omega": 4398.0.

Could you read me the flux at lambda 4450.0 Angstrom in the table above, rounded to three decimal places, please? 8.264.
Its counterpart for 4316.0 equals 8.417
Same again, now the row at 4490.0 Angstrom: 7.714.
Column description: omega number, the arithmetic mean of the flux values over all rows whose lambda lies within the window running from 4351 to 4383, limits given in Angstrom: 8.2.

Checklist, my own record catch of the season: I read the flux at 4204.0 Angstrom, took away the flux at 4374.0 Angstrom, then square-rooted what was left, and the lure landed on 0.2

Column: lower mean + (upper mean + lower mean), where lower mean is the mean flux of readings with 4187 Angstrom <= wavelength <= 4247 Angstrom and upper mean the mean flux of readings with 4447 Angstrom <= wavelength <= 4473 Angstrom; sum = 24.1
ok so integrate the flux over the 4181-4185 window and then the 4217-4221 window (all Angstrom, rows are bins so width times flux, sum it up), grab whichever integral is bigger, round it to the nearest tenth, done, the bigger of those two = 33.2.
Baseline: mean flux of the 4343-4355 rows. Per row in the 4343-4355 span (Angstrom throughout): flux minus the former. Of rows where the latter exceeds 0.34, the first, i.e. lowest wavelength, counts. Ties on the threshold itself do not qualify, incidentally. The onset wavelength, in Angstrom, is 4348.0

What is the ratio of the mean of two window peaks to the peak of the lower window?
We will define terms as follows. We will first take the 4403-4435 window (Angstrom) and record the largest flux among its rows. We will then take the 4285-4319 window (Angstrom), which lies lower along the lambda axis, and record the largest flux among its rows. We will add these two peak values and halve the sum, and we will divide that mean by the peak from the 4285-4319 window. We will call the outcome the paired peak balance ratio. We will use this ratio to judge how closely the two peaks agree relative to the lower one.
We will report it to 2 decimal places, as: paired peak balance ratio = 1.00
